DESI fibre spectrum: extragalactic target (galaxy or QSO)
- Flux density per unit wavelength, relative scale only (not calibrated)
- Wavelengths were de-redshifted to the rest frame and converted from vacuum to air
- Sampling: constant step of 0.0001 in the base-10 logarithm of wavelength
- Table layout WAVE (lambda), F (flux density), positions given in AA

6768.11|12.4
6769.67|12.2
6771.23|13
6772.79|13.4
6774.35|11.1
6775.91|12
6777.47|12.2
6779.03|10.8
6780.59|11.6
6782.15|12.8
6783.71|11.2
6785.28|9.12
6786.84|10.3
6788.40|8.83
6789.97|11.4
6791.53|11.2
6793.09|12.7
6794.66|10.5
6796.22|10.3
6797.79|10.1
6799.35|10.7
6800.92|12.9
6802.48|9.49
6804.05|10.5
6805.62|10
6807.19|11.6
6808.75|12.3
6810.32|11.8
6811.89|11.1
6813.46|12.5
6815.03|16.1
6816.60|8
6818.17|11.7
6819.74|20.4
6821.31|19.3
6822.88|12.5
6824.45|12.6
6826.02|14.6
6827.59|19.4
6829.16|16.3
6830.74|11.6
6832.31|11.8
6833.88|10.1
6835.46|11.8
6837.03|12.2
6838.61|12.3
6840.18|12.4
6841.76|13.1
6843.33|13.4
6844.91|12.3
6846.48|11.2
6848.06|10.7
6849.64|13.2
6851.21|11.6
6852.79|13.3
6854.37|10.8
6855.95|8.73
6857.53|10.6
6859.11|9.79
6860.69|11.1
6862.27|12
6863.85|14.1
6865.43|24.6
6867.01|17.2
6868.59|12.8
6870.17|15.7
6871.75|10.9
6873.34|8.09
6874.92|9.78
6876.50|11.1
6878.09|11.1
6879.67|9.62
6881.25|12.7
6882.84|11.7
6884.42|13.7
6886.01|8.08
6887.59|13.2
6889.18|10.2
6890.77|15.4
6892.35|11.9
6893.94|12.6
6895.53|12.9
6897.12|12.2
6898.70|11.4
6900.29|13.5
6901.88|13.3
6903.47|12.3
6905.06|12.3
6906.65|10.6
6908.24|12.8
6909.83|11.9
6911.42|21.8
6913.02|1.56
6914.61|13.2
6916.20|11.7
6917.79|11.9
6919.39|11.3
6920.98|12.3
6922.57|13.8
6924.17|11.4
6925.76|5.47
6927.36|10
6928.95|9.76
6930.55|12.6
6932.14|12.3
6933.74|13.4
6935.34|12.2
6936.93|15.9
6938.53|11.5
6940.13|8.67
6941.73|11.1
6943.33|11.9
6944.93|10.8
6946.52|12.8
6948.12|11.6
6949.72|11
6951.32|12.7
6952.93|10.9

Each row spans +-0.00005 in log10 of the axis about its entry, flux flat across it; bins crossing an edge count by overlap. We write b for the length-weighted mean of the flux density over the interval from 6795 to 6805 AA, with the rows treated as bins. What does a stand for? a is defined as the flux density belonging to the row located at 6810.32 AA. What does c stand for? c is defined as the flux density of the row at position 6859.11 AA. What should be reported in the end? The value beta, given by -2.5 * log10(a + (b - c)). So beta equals -2.76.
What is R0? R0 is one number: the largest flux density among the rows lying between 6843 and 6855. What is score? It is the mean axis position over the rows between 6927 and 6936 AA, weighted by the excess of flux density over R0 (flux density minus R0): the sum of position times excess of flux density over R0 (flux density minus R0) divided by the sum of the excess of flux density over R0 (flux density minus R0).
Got 6929.6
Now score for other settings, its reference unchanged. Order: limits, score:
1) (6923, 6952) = 6935.2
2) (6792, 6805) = 6799.0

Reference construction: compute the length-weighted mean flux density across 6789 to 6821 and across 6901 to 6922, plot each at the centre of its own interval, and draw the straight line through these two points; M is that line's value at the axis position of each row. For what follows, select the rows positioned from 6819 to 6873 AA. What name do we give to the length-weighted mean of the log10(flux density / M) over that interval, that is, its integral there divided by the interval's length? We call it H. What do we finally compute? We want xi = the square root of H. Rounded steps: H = 0.035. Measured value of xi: 0.19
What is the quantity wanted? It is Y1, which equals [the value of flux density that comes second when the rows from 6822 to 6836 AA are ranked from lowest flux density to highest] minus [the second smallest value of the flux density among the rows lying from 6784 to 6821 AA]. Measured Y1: 3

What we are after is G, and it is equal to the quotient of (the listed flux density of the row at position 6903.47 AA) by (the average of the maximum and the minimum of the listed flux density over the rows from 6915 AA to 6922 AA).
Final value 1.04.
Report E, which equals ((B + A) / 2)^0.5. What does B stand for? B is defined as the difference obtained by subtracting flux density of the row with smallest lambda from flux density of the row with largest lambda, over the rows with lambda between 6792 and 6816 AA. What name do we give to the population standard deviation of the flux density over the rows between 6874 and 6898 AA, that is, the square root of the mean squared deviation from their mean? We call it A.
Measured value 1.6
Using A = 1.8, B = 3.4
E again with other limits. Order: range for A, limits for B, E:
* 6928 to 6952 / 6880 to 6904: 0.8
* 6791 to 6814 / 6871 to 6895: 1.2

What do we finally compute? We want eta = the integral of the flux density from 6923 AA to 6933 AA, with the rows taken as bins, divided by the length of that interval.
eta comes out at 10.4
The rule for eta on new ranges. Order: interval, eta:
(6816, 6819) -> 10.1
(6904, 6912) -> 13.6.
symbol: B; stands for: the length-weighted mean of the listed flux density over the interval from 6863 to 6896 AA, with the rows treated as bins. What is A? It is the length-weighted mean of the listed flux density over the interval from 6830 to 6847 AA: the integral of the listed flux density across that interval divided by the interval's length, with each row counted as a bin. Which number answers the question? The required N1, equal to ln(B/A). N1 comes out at 0.06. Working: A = 12.0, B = 12.7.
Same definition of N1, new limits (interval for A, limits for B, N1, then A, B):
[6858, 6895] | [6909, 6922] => -0.04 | 12.5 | 12.0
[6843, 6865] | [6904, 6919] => 0.01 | 11.8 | 12.0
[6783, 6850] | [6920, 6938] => -0.04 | 12.2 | 11.7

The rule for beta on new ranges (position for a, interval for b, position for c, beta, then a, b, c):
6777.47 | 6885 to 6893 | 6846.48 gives -2.77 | 12.2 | 11.81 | 11.2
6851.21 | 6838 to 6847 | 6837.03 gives -2.69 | 11.6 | 12.50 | 12.2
